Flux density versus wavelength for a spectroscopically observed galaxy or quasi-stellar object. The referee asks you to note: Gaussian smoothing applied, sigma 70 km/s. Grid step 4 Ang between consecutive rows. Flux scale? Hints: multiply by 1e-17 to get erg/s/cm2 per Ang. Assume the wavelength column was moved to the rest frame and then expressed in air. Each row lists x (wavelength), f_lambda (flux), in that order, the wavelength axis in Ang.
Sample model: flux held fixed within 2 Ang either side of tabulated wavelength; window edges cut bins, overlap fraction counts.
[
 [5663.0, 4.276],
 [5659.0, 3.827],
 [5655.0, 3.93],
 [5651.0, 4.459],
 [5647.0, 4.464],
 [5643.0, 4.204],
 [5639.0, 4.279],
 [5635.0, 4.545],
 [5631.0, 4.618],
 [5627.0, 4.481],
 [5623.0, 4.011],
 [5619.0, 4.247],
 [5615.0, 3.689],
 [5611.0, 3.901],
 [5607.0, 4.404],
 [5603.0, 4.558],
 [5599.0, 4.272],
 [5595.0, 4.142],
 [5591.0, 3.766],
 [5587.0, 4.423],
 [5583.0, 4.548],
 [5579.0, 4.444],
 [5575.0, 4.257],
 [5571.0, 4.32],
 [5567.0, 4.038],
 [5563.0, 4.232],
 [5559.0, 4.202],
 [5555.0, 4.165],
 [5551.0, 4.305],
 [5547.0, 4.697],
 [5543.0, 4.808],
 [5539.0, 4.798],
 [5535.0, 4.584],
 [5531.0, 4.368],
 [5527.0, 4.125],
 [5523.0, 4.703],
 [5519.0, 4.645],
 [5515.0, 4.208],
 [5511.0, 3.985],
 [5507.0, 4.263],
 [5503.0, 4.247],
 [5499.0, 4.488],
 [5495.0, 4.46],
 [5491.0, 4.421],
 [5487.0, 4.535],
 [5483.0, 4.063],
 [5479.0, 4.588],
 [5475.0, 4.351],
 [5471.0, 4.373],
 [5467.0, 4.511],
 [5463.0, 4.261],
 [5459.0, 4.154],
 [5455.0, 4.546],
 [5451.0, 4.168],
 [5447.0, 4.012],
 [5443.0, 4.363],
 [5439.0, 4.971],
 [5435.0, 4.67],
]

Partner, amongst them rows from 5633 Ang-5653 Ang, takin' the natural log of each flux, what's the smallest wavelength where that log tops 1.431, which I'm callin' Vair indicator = 5635.0 Ang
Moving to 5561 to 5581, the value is 5563.0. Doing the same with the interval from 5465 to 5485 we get 5467.0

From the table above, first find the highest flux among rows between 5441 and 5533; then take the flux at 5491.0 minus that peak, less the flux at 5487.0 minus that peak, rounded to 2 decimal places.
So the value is -0.11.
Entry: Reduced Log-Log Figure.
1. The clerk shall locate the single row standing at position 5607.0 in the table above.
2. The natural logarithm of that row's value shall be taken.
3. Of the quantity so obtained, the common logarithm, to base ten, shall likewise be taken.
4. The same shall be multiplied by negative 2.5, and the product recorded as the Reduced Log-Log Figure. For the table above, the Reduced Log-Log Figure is -0.43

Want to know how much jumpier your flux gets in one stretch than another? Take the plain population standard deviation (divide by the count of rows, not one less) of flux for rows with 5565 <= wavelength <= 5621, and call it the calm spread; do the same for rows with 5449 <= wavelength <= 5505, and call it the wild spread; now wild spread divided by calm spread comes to 0.60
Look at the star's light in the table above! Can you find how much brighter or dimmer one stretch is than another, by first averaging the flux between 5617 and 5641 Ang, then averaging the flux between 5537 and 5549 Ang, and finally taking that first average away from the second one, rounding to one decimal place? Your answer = 0.4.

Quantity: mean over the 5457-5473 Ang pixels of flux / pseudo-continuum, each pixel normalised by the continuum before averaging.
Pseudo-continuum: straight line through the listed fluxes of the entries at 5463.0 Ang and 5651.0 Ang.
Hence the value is 1.01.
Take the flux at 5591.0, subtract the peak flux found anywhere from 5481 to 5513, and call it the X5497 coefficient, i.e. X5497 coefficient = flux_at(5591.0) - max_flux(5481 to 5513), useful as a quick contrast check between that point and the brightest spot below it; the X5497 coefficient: -0.77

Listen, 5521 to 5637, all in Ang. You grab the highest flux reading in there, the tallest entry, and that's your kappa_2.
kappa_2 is 4.808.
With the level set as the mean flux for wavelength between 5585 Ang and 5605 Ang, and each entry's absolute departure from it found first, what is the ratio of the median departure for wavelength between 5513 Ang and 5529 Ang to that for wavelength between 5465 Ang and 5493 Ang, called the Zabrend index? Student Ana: 1.4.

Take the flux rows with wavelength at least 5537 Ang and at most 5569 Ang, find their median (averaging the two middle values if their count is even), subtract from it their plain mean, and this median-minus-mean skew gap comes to -0.14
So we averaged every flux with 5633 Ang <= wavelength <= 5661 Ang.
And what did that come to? 4.24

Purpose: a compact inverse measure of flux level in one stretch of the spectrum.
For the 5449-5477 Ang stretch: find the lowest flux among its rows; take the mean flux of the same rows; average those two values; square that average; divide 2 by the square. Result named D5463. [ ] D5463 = 0.111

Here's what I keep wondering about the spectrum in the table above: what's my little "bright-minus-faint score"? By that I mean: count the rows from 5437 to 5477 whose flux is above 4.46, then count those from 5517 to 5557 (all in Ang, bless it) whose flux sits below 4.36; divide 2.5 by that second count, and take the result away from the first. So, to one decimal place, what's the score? 2.2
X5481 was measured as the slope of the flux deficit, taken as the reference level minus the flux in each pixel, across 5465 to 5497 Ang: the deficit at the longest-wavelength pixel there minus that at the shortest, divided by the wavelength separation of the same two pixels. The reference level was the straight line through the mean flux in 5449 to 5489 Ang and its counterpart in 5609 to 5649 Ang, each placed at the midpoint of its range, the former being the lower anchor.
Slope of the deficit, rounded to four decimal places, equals 0.0011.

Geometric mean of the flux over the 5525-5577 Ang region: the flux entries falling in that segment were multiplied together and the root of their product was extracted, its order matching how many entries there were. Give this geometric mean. 4.37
